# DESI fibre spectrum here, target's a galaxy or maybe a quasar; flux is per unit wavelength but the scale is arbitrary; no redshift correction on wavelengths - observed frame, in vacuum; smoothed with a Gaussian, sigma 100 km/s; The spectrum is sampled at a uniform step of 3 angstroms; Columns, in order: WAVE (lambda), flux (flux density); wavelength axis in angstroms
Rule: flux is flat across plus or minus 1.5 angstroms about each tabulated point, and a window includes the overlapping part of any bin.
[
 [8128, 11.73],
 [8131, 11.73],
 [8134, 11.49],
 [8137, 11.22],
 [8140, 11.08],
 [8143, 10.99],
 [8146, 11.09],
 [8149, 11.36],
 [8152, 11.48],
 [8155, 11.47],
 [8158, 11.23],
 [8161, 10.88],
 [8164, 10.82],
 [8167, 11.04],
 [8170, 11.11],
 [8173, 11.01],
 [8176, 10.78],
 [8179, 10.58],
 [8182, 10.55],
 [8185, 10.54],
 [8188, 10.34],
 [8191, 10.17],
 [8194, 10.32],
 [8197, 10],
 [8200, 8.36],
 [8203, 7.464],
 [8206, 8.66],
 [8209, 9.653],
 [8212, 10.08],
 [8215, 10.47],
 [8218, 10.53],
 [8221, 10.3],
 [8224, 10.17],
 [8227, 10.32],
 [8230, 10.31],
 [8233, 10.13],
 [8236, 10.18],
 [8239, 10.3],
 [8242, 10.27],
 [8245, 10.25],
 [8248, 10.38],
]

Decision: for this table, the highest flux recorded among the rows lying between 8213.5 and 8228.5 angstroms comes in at 10.53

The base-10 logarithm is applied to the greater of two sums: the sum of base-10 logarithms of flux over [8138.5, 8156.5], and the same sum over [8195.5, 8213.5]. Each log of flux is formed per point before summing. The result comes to 0.800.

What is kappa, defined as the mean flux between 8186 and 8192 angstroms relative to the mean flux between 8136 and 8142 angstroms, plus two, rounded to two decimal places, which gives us 2.92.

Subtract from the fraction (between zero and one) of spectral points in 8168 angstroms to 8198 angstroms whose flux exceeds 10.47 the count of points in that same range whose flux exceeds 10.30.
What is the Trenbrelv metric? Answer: -7.4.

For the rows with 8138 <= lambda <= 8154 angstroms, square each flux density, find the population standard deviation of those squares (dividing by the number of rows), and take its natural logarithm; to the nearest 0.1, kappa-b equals 1.4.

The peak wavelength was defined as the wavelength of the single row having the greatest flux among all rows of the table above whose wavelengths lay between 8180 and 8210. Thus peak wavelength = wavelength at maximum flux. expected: 8182 angstroms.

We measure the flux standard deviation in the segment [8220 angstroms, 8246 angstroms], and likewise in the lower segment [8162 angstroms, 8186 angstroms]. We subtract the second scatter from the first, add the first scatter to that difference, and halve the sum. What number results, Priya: 0.0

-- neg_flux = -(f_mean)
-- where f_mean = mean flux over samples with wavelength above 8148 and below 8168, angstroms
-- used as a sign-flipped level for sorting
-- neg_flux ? -11.2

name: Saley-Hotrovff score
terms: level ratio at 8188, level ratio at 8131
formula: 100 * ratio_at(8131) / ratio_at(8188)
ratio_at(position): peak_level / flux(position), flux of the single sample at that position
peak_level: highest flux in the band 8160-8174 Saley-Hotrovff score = 88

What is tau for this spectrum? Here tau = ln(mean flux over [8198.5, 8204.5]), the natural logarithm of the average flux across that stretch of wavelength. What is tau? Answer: 2.07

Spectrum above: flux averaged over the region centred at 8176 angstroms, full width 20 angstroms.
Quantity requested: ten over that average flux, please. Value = 0.926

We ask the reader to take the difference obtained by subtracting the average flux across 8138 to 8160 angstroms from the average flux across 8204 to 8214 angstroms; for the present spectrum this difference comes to -1.8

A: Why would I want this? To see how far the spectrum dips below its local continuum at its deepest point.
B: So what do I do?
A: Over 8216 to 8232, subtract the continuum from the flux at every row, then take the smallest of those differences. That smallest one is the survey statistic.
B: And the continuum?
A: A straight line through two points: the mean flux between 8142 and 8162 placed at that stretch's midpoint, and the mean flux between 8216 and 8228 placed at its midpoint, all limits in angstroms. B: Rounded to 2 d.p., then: -0.14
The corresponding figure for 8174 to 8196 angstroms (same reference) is -0.56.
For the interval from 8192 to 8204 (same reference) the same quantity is -3.11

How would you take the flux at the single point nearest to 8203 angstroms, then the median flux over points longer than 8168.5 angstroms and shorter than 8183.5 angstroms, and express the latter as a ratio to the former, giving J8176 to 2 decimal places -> 1.44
